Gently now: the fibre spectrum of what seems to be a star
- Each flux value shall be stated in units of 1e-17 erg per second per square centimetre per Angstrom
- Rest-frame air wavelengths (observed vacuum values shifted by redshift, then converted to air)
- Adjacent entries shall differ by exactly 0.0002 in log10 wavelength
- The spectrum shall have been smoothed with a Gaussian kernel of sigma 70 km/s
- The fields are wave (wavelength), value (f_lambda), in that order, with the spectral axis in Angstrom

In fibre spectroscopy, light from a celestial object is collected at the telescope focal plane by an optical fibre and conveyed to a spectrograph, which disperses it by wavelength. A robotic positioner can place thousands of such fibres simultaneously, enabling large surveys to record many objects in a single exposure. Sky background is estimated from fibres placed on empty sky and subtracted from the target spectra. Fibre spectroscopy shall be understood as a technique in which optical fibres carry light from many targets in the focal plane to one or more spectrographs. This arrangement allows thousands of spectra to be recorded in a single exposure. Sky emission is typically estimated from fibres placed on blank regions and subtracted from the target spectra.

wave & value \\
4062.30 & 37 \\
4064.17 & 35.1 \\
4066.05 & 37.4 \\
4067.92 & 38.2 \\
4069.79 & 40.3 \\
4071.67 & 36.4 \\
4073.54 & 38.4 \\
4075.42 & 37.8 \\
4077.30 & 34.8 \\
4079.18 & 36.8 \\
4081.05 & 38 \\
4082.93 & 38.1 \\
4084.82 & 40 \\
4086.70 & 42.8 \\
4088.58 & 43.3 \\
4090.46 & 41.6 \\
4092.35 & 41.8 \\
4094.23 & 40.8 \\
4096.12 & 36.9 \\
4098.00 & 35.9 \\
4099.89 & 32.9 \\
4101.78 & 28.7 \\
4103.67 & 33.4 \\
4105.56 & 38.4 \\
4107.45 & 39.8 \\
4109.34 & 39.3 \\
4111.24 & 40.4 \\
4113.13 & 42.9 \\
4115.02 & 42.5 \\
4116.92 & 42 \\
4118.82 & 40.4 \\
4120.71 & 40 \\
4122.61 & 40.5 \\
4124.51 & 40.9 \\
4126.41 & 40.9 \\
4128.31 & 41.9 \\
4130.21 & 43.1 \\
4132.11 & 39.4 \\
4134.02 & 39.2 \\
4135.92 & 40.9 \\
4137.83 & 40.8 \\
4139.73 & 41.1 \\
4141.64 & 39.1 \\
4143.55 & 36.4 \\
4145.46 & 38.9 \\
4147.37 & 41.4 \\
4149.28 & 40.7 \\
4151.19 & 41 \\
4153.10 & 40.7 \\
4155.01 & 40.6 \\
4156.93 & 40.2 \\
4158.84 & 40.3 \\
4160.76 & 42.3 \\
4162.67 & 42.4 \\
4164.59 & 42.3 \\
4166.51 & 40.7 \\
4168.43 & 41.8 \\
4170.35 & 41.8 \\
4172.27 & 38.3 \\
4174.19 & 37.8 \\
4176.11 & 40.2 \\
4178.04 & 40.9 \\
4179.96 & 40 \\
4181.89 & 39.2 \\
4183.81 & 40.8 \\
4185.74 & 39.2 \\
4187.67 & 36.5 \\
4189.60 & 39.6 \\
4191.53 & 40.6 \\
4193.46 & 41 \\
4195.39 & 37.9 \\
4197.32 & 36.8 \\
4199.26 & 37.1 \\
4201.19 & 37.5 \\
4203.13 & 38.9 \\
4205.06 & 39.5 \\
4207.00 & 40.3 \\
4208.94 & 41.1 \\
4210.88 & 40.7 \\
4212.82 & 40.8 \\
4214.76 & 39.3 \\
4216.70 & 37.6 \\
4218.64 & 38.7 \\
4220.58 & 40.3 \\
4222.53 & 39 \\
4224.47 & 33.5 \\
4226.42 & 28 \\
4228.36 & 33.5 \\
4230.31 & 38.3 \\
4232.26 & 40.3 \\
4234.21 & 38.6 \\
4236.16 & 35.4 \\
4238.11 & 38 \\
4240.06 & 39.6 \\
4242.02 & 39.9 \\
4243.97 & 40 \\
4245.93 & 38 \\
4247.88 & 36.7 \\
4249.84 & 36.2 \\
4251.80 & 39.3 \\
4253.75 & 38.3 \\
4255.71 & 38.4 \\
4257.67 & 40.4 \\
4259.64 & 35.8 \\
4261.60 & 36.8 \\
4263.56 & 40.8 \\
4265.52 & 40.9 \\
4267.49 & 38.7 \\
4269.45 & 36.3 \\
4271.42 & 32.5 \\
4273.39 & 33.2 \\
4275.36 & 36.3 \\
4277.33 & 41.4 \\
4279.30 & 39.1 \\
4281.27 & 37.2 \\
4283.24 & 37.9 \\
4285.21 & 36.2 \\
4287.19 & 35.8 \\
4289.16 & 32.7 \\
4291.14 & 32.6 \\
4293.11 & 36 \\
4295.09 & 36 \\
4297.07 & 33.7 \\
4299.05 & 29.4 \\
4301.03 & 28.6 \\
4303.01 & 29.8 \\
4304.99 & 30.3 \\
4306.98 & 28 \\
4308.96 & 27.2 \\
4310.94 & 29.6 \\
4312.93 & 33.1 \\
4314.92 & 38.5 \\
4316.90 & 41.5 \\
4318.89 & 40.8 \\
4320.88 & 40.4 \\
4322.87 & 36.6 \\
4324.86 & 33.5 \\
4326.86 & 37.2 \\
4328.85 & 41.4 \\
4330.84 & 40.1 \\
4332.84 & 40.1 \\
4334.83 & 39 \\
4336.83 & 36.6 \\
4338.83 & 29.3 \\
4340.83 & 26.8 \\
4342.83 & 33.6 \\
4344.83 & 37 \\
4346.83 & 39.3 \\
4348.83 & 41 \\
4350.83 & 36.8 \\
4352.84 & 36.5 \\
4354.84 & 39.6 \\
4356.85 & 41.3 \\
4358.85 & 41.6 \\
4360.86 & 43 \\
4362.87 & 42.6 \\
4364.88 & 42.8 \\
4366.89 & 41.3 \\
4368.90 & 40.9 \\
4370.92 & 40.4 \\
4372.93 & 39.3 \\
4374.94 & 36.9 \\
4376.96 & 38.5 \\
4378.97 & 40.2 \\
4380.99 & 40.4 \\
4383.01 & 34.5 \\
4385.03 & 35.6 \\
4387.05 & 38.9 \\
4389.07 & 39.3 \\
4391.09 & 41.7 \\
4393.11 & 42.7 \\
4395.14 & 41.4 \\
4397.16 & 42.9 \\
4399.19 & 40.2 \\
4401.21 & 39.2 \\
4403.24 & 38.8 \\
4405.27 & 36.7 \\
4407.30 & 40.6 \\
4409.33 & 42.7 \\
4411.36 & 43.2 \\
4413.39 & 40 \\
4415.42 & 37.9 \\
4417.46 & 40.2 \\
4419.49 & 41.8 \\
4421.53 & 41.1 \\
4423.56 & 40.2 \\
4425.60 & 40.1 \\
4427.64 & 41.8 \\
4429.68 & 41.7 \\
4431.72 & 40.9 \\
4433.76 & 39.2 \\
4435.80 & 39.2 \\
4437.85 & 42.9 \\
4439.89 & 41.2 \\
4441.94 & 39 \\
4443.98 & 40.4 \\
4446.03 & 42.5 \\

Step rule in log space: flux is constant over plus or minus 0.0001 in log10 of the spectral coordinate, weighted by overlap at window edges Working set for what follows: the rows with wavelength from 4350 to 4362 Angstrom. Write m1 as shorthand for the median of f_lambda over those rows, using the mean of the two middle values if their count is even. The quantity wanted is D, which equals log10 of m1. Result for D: 1.61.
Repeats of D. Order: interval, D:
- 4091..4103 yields 1.56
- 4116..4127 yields 1.61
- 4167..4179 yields 1.61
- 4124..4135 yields 1.61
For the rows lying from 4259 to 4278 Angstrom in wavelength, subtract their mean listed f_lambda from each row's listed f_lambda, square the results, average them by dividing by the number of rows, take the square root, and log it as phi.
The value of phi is 3.0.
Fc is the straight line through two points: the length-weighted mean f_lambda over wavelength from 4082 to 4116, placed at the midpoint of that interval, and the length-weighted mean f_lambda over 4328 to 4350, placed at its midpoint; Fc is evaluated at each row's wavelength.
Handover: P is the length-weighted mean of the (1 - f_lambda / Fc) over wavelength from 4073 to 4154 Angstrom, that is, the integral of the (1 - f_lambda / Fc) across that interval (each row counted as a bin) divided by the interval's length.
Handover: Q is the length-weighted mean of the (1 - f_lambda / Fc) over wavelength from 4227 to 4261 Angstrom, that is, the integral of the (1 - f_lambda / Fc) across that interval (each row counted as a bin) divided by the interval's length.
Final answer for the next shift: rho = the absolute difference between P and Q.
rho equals 0.01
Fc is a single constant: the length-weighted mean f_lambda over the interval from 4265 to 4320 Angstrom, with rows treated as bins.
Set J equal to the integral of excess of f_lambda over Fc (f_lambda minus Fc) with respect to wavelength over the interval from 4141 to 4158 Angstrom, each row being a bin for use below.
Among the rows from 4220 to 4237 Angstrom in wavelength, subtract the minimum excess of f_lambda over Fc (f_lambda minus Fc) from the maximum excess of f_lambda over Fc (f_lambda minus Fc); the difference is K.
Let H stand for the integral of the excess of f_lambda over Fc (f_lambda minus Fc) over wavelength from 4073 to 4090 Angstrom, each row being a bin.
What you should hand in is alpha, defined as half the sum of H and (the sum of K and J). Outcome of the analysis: 86.5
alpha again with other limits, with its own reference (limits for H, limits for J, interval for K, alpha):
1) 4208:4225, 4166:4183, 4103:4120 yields 87.9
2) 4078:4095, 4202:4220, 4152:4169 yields 92.8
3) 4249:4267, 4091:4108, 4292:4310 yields 54.7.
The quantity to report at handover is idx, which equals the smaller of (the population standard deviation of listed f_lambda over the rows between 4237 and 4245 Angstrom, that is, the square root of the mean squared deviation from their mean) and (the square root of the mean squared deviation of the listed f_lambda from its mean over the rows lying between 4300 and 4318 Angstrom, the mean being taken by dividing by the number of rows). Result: 0.8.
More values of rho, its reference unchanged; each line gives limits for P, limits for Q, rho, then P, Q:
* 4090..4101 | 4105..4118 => 0.08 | 0.02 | -0.054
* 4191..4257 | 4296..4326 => 0.11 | -0.01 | 0.096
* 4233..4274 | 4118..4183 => 0.04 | -0.01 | -0.054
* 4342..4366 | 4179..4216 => 0.05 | -0.08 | -0.035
